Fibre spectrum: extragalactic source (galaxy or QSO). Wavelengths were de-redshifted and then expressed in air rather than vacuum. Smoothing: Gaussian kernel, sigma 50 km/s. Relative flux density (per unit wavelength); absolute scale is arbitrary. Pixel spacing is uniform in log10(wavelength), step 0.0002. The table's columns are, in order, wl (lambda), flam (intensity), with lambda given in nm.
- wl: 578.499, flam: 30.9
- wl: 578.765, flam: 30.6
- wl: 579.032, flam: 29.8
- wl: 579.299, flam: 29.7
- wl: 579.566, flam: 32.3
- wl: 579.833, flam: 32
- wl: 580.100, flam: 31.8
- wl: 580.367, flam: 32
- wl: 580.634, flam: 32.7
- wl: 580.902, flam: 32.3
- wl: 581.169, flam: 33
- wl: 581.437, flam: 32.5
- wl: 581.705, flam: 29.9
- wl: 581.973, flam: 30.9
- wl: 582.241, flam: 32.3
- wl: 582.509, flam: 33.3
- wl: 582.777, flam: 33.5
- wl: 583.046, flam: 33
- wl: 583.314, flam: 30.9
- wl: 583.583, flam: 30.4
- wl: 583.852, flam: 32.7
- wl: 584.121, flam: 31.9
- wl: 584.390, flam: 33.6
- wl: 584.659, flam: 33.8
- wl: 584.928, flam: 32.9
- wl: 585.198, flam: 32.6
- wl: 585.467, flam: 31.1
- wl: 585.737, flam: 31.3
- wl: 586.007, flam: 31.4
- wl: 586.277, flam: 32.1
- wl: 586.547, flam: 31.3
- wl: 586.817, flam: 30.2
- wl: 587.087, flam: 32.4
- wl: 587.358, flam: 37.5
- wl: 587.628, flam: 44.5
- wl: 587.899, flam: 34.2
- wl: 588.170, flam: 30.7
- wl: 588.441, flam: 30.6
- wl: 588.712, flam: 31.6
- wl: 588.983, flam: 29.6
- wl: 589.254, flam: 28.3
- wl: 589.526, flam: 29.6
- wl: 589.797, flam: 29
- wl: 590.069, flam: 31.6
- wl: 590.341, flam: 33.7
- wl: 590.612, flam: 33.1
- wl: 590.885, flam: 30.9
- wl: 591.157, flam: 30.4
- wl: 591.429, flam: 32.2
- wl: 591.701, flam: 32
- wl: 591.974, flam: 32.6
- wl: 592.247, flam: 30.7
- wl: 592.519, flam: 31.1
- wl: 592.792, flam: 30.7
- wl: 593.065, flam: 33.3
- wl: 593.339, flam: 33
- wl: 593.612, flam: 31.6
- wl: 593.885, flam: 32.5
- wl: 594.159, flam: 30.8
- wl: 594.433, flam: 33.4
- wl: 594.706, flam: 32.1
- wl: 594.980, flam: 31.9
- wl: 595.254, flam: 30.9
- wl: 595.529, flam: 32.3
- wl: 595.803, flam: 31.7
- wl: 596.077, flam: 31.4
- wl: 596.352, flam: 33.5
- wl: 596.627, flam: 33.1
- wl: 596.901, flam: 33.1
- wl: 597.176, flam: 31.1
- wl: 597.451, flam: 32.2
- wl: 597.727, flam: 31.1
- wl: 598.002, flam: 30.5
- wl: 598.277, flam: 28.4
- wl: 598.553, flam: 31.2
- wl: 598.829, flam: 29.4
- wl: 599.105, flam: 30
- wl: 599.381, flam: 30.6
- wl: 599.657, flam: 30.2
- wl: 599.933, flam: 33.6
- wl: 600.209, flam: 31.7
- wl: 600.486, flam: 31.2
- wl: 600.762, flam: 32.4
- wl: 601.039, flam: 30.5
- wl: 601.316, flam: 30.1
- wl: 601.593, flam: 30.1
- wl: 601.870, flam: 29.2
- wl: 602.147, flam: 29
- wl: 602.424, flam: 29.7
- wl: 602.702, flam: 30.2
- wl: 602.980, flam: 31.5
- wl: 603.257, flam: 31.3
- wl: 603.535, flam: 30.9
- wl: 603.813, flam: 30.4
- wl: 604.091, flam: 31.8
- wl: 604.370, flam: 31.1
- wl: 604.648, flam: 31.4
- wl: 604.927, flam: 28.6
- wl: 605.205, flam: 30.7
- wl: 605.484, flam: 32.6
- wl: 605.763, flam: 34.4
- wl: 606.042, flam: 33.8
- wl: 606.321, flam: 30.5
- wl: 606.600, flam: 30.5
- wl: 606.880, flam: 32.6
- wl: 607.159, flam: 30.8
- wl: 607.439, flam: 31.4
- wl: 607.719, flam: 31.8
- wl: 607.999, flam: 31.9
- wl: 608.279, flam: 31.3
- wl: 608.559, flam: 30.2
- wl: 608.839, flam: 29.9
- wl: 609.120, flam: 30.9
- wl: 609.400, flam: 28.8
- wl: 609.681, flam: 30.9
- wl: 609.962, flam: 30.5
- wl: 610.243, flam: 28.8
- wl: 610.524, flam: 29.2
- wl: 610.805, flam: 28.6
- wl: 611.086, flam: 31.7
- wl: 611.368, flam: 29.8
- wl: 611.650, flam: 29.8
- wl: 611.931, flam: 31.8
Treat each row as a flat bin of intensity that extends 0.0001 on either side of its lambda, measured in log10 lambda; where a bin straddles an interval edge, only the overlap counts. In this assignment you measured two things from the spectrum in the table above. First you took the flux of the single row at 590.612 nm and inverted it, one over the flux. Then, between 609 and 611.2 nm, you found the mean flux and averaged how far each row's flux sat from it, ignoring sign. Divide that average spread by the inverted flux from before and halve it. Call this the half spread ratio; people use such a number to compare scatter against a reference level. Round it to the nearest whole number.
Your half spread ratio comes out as 18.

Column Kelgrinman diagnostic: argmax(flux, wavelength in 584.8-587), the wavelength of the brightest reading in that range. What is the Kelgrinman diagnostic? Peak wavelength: 584.928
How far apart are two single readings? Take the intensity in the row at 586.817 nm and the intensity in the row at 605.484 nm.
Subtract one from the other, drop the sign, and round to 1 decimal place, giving 2.4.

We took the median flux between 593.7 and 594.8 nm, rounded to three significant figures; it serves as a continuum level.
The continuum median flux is 32.3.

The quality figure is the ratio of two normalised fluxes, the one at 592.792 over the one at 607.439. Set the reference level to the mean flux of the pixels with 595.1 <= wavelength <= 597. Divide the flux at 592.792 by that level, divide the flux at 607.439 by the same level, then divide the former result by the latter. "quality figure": 0.98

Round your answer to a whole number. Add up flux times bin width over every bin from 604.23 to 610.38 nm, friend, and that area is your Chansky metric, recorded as 191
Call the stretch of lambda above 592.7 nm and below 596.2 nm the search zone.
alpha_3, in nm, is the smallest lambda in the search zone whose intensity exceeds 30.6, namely 592.792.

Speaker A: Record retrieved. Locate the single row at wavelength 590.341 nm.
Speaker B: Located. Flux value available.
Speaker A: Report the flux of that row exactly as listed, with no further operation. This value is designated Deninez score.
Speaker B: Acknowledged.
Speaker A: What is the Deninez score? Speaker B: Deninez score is 33.7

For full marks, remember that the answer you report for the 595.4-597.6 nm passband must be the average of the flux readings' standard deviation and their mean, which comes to 16.6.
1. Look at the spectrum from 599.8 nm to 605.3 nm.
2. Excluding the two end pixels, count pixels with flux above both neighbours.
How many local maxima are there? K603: 4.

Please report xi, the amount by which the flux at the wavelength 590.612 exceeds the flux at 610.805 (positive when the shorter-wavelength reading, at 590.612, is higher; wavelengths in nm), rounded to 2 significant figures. 4.5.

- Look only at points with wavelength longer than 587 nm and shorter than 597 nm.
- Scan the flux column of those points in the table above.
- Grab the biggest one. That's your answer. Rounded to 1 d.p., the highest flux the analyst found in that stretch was 44.5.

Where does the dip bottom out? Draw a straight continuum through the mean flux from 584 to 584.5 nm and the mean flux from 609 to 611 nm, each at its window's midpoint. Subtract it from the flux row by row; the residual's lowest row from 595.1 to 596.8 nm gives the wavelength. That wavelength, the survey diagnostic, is 595.254 nm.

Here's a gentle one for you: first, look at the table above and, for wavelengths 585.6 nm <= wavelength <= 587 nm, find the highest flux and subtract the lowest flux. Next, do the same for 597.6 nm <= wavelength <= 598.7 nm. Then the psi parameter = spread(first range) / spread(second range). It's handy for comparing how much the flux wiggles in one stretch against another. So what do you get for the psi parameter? 0.7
